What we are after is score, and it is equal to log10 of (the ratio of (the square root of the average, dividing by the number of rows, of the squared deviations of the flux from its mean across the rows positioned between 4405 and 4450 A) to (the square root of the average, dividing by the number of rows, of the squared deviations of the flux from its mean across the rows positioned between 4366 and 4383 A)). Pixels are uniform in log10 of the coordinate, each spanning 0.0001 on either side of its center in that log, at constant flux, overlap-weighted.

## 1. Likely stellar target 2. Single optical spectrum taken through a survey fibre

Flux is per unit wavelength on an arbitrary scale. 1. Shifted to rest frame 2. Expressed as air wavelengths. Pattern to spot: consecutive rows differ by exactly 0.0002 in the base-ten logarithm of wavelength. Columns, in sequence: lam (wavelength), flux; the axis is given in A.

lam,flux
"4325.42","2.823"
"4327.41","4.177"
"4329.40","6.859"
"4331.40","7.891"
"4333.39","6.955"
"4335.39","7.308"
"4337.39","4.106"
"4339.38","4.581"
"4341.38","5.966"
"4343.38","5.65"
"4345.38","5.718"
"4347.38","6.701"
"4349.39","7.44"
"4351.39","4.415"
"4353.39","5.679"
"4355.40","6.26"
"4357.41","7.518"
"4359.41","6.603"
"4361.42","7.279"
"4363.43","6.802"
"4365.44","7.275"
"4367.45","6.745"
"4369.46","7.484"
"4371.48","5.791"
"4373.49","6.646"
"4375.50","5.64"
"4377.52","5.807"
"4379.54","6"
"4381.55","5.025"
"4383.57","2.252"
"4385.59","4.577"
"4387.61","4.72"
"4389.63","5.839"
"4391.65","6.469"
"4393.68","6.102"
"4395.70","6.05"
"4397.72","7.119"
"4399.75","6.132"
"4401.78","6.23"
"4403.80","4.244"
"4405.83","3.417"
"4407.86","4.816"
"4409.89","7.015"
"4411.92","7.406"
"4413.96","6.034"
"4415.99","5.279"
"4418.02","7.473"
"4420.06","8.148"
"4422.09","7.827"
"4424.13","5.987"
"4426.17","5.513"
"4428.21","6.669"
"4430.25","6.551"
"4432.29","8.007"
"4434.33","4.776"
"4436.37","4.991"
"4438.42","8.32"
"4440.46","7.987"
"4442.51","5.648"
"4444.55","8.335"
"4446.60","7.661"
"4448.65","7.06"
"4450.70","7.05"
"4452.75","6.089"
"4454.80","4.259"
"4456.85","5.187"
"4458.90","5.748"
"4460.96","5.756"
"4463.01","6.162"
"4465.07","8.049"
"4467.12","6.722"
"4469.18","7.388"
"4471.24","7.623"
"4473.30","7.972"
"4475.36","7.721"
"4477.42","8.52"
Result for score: 0.27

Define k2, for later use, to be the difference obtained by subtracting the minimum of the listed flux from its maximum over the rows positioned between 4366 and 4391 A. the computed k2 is 5.2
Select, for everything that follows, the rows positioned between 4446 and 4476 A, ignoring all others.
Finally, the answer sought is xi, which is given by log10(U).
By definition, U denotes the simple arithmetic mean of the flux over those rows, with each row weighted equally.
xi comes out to 0.83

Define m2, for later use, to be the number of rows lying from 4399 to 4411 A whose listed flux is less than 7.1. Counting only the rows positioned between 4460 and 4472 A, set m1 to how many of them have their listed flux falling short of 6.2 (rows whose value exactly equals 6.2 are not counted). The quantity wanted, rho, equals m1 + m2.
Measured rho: 8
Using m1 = 2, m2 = 6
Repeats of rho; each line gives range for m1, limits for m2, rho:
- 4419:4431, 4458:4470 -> 6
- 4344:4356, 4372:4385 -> 9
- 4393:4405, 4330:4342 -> 8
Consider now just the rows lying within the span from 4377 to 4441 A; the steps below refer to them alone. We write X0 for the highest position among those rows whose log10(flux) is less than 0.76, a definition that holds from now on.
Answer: 4436.37 A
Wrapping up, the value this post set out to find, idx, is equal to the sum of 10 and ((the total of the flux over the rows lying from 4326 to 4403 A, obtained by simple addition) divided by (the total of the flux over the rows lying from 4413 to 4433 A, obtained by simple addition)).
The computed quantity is 13.4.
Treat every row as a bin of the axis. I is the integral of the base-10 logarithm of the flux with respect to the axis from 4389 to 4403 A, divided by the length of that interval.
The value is 0.80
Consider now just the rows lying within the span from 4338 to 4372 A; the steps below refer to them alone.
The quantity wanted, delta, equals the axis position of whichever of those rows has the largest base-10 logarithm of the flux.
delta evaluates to 4357.41 A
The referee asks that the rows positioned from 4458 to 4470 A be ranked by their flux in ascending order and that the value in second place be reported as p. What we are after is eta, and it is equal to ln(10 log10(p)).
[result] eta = 2.03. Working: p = 5.756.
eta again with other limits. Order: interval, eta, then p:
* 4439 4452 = 2.14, 7.05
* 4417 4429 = 2.05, 5.987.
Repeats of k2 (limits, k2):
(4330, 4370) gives 3.8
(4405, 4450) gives 4.9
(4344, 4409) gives 5.3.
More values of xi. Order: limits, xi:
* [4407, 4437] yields 0.81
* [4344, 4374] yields 0.82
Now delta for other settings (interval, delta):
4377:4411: 4397.72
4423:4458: 4444.55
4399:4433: 4420.06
